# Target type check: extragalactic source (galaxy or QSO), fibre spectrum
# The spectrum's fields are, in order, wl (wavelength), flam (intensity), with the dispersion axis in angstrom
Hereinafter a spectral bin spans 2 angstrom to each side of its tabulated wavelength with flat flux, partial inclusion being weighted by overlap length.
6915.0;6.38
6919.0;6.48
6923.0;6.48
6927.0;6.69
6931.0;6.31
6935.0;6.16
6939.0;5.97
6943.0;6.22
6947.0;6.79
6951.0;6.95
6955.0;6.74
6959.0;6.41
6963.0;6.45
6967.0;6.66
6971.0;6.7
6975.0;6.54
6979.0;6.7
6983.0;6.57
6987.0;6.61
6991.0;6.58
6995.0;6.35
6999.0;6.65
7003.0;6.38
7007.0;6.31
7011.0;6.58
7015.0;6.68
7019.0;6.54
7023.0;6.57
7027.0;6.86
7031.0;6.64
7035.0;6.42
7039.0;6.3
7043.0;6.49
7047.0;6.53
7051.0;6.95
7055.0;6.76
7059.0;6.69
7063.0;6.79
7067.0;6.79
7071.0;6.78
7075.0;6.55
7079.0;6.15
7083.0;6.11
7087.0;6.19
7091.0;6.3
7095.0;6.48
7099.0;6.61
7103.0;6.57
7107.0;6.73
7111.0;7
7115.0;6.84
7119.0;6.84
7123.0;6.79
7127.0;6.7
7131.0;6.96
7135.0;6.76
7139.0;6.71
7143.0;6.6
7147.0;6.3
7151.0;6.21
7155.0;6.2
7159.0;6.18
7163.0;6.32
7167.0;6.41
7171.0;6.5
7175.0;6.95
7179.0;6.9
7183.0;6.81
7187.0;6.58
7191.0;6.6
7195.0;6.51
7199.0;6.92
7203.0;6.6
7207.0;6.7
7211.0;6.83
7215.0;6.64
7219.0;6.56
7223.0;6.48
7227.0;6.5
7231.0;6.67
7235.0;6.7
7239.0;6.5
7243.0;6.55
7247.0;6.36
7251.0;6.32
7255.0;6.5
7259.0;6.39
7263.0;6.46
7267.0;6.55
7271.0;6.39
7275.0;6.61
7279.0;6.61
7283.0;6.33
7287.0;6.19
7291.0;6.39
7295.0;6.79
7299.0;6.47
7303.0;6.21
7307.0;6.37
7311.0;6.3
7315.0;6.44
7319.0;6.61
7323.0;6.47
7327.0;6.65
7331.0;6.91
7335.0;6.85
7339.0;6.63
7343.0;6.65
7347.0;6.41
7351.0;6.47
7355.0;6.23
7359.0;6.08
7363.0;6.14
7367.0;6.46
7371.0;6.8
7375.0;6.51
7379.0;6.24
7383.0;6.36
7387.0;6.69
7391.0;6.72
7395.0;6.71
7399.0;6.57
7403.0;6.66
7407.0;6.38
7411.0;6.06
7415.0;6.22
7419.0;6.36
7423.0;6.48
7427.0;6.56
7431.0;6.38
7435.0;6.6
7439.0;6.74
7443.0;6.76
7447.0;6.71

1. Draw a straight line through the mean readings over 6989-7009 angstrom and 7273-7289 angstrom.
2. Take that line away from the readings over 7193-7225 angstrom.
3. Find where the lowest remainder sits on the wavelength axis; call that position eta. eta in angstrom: 7223.0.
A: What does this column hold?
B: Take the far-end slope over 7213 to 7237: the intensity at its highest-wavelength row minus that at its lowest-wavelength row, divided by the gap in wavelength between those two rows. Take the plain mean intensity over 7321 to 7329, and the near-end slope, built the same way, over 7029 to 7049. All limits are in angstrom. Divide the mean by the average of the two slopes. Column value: -3386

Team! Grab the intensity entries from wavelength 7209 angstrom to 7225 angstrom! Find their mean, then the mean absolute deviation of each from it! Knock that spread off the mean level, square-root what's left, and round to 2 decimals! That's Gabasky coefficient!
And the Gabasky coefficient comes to 2.55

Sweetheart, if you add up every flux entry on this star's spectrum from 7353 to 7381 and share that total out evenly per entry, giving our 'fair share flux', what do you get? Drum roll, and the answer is 6.35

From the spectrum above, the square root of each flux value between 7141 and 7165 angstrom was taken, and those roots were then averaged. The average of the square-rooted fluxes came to 2.51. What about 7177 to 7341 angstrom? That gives 2.56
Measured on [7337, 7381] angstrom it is 2.53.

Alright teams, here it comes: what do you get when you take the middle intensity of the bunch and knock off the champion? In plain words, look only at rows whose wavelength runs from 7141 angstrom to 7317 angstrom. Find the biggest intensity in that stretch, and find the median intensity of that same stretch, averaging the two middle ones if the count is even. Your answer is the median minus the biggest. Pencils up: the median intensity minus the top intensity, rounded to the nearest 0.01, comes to -0.45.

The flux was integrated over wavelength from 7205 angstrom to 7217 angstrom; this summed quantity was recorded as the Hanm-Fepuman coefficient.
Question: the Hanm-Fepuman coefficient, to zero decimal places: 81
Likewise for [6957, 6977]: 131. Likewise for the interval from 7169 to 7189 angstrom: 135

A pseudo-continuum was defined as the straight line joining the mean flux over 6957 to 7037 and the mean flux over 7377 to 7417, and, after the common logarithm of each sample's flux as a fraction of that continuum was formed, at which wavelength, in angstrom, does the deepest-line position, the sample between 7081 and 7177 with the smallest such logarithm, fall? 7083.0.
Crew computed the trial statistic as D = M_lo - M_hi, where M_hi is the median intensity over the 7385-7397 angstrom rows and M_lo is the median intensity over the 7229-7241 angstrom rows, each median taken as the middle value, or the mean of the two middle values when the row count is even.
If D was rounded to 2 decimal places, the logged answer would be -0.04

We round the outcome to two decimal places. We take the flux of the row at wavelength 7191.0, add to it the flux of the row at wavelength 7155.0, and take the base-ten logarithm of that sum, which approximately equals 1.11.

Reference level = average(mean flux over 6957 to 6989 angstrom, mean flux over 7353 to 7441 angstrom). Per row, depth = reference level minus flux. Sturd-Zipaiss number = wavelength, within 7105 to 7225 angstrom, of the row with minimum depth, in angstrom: 7111.0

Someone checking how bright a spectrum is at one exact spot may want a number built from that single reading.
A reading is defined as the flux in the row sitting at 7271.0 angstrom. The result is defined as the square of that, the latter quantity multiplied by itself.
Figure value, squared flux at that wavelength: 40.8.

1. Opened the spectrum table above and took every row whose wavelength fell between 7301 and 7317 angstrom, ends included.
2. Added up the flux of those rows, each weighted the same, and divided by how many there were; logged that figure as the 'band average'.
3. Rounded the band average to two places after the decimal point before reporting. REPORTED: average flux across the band 6.33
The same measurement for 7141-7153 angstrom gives 6.37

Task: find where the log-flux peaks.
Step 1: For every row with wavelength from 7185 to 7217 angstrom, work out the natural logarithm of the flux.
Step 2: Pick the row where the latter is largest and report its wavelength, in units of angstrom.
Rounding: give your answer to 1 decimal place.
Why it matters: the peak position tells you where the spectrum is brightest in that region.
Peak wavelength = 7199.0 angstrom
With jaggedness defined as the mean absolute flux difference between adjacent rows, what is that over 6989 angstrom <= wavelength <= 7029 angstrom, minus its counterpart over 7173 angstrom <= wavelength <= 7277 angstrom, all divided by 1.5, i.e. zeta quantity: 0.037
